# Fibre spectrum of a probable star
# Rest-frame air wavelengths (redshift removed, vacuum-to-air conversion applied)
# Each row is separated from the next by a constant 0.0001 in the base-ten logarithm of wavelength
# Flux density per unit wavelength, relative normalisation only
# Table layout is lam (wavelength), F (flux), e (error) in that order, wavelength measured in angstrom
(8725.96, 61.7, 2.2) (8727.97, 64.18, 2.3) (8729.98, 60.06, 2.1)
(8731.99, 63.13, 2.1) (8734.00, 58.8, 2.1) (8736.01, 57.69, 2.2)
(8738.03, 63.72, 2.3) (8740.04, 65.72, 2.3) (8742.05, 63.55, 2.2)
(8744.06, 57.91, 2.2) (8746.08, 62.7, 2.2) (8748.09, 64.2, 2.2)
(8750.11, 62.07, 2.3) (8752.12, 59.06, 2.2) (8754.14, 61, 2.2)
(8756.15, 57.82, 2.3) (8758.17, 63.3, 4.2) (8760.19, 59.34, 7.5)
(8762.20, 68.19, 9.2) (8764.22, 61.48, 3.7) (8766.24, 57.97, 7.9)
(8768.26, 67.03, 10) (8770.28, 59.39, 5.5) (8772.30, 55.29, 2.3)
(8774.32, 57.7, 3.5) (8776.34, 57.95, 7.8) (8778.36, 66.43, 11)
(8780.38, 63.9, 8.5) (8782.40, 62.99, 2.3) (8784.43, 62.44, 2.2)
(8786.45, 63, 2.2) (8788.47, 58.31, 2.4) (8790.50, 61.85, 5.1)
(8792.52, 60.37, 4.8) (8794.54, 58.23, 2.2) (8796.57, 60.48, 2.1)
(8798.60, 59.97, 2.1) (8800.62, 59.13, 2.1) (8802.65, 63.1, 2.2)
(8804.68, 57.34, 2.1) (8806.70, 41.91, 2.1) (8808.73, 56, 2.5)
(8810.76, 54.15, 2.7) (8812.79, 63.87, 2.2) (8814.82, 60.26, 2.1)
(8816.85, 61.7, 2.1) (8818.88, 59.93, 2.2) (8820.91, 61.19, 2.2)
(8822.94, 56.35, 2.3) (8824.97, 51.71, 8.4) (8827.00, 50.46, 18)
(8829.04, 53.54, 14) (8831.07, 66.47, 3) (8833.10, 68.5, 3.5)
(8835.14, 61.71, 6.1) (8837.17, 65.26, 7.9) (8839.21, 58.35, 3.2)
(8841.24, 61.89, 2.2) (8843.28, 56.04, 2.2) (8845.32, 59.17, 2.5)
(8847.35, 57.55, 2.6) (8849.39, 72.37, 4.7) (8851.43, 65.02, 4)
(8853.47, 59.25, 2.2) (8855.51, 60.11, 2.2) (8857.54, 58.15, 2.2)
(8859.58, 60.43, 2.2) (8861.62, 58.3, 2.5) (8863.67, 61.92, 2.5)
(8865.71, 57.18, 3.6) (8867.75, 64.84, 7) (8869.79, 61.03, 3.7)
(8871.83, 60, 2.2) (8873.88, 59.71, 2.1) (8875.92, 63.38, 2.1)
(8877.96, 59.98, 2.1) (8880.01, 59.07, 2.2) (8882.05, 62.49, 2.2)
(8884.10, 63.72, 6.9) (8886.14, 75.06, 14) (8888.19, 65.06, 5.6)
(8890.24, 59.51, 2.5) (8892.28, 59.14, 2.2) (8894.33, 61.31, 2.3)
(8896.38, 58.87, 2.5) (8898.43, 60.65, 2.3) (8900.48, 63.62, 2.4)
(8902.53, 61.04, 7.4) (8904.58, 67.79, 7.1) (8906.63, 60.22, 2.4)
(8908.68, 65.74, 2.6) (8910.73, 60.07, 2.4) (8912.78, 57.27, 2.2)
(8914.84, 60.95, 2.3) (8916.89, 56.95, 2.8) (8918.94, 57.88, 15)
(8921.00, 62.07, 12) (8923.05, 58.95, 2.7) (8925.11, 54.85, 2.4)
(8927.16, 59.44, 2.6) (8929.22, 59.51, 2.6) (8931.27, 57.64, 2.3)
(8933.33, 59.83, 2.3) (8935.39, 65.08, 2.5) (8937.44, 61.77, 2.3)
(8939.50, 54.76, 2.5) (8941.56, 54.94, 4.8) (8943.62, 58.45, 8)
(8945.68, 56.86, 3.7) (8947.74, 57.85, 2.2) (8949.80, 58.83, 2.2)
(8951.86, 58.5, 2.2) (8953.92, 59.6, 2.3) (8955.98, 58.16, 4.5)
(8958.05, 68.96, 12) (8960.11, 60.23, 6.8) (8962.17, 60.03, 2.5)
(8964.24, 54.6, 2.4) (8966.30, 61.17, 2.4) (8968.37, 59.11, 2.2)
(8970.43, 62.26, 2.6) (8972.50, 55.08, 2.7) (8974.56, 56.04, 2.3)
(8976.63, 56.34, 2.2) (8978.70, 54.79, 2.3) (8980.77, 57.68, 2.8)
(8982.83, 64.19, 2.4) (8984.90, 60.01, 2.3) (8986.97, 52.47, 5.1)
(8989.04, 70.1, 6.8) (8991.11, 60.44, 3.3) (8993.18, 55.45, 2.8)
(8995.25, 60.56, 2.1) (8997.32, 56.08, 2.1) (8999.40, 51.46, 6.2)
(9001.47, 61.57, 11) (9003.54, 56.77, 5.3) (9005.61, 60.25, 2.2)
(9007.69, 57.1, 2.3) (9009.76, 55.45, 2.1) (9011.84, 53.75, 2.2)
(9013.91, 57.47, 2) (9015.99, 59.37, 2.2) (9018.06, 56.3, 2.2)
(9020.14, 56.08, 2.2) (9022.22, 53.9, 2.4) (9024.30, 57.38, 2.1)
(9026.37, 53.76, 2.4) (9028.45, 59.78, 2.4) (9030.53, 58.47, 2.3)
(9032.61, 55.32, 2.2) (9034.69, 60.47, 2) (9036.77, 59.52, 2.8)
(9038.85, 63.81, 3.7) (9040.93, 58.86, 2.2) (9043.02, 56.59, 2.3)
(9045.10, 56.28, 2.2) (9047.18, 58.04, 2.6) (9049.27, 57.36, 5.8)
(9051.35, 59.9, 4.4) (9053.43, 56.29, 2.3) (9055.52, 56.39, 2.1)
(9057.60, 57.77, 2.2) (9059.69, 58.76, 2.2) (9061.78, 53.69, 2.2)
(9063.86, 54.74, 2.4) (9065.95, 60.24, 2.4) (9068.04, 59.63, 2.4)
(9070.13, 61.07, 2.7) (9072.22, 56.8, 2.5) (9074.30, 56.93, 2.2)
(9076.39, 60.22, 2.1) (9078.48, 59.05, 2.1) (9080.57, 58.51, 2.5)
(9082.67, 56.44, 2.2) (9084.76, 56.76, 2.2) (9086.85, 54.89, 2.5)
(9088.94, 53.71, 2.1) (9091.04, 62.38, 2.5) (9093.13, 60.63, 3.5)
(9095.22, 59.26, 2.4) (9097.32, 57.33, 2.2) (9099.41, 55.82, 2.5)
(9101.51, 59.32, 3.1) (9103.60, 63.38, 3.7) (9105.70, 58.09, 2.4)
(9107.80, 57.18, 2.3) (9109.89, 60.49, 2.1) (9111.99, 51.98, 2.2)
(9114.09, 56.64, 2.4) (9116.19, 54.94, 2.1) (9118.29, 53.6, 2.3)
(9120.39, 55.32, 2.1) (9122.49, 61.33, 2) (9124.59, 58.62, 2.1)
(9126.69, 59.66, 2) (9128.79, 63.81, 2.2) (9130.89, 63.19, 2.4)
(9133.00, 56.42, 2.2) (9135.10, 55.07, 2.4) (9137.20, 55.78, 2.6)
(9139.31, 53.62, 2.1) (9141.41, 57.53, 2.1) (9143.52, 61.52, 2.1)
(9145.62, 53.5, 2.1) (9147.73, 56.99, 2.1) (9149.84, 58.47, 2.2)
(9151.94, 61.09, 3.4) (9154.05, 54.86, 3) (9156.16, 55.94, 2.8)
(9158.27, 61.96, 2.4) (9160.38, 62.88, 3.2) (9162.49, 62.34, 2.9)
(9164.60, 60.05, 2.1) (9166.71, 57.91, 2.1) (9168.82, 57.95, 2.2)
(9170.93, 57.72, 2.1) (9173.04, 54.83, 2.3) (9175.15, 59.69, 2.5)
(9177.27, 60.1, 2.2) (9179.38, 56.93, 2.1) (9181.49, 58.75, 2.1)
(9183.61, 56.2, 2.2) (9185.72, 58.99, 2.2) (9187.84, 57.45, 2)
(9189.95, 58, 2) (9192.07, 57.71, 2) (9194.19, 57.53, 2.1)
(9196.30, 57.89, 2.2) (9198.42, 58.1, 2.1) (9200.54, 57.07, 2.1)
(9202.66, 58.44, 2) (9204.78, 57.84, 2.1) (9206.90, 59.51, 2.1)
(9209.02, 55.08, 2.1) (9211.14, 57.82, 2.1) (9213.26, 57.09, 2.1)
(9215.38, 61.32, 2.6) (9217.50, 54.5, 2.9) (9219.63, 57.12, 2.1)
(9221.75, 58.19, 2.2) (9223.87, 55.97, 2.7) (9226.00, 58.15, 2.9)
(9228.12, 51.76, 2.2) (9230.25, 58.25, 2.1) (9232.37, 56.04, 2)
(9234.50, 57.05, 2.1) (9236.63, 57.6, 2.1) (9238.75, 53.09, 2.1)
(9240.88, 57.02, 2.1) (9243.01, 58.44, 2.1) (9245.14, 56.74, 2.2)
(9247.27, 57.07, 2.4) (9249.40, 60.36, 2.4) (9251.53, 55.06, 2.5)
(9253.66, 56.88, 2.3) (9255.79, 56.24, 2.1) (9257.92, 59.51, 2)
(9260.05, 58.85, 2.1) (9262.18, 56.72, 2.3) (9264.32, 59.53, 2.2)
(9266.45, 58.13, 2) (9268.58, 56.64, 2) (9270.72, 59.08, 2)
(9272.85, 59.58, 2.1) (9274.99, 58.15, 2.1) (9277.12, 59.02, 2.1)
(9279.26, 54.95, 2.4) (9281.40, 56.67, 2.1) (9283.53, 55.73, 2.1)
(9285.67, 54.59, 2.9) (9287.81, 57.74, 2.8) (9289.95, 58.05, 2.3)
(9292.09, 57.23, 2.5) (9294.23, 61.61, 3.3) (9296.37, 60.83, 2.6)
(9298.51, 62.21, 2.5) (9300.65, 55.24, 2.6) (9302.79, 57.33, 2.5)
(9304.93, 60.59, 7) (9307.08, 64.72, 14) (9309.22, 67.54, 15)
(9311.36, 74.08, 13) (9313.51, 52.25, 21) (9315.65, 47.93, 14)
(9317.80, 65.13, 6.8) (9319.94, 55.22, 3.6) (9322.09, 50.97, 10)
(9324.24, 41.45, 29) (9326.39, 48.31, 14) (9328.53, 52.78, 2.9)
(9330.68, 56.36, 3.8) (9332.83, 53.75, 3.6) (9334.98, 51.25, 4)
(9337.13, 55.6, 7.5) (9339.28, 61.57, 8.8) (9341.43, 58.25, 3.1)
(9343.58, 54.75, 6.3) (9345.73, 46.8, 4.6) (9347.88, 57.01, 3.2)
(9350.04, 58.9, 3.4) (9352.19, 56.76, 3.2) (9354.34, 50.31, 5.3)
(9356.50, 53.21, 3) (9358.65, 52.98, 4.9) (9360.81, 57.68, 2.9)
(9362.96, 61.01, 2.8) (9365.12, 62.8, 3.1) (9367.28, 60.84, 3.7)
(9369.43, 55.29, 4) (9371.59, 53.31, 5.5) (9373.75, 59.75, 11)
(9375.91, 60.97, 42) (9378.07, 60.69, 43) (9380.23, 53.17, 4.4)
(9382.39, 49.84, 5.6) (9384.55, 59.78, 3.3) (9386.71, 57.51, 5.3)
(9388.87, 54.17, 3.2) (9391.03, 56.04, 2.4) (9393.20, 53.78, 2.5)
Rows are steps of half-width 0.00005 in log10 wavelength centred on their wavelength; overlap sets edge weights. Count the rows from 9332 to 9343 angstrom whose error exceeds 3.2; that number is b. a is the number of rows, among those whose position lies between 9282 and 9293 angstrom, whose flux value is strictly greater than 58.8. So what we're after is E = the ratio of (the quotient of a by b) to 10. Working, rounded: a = 0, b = 4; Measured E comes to 0.00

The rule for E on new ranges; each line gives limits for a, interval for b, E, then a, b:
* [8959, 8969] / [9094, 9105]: 0.40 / 4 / 1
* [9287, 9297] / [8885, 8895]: 0.10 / 2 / 2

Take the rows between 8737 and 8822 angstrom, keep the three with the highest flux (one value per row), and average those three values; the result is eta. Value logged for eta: 67.2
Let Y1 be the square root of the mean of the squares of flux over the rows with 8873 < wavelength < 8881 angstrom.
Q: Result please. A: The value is 60.6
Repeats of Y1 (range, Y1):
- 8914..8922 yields 59.5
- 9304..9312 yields 66.9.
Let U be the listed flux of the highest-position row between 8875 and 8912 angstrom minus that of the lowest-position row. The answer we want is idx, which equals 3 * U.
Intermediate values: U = -3.3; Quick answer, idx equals -9.9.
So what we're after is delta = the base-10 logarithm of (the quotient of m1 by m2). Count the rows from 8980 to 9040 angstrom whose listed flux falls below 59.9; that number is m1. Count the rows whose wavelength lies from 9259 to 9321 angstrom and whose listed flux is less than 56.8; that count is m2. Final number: 0.30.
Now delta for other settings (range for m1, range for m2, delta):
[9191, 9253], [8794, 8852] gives 0.53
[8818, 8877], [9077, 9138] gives 0.00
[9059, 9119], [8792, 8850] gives 0.44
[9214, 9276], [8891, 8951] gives 0.95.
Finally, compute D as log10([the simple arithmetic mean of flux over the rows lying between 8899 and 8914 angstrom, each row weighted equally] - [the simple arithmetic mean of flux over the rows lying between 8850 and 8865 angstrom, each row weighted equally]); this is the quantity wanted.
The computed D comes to 0.25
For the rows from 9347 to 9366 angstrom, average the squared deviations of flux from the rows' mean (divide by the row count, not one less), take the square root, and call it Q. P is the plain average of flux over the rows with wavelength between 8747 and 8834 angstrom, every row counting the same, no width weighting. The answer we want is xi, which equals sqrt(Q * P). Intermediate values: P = 59.9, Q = 3.8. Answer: 15.0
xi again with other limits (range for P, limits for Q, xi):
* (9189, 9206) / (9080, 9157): 13.2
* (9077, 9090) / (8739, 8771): 13.4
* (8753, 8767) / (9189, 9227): 9.5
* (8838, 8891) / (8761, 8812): 17.6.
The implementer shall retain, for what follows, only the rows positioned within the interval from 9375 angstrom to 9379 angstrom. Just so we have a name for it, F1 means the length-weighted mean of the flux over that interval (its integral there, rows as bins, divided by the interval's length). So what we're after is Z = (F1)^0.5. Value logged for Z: 7.80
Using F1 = 61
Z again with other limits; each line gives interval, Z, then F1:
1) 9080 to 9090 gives 7.48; 56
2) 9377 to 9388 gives 7.49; 56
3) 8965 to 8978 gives 7.63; 58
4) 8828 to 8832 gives 7.73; 60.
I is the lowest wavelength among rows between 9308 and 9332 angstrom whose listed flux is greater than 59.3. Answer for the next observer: 9309.22 angstrom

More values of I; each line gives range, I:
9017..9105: 9028.45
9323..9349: 9339.28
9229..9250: 9249.40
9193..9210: 9206.90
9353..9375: 9362.96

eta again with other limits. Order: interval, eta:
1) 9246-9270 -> 59.8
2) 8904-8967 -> 67.5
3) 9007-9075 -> 61.8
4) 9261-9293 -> 59.4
